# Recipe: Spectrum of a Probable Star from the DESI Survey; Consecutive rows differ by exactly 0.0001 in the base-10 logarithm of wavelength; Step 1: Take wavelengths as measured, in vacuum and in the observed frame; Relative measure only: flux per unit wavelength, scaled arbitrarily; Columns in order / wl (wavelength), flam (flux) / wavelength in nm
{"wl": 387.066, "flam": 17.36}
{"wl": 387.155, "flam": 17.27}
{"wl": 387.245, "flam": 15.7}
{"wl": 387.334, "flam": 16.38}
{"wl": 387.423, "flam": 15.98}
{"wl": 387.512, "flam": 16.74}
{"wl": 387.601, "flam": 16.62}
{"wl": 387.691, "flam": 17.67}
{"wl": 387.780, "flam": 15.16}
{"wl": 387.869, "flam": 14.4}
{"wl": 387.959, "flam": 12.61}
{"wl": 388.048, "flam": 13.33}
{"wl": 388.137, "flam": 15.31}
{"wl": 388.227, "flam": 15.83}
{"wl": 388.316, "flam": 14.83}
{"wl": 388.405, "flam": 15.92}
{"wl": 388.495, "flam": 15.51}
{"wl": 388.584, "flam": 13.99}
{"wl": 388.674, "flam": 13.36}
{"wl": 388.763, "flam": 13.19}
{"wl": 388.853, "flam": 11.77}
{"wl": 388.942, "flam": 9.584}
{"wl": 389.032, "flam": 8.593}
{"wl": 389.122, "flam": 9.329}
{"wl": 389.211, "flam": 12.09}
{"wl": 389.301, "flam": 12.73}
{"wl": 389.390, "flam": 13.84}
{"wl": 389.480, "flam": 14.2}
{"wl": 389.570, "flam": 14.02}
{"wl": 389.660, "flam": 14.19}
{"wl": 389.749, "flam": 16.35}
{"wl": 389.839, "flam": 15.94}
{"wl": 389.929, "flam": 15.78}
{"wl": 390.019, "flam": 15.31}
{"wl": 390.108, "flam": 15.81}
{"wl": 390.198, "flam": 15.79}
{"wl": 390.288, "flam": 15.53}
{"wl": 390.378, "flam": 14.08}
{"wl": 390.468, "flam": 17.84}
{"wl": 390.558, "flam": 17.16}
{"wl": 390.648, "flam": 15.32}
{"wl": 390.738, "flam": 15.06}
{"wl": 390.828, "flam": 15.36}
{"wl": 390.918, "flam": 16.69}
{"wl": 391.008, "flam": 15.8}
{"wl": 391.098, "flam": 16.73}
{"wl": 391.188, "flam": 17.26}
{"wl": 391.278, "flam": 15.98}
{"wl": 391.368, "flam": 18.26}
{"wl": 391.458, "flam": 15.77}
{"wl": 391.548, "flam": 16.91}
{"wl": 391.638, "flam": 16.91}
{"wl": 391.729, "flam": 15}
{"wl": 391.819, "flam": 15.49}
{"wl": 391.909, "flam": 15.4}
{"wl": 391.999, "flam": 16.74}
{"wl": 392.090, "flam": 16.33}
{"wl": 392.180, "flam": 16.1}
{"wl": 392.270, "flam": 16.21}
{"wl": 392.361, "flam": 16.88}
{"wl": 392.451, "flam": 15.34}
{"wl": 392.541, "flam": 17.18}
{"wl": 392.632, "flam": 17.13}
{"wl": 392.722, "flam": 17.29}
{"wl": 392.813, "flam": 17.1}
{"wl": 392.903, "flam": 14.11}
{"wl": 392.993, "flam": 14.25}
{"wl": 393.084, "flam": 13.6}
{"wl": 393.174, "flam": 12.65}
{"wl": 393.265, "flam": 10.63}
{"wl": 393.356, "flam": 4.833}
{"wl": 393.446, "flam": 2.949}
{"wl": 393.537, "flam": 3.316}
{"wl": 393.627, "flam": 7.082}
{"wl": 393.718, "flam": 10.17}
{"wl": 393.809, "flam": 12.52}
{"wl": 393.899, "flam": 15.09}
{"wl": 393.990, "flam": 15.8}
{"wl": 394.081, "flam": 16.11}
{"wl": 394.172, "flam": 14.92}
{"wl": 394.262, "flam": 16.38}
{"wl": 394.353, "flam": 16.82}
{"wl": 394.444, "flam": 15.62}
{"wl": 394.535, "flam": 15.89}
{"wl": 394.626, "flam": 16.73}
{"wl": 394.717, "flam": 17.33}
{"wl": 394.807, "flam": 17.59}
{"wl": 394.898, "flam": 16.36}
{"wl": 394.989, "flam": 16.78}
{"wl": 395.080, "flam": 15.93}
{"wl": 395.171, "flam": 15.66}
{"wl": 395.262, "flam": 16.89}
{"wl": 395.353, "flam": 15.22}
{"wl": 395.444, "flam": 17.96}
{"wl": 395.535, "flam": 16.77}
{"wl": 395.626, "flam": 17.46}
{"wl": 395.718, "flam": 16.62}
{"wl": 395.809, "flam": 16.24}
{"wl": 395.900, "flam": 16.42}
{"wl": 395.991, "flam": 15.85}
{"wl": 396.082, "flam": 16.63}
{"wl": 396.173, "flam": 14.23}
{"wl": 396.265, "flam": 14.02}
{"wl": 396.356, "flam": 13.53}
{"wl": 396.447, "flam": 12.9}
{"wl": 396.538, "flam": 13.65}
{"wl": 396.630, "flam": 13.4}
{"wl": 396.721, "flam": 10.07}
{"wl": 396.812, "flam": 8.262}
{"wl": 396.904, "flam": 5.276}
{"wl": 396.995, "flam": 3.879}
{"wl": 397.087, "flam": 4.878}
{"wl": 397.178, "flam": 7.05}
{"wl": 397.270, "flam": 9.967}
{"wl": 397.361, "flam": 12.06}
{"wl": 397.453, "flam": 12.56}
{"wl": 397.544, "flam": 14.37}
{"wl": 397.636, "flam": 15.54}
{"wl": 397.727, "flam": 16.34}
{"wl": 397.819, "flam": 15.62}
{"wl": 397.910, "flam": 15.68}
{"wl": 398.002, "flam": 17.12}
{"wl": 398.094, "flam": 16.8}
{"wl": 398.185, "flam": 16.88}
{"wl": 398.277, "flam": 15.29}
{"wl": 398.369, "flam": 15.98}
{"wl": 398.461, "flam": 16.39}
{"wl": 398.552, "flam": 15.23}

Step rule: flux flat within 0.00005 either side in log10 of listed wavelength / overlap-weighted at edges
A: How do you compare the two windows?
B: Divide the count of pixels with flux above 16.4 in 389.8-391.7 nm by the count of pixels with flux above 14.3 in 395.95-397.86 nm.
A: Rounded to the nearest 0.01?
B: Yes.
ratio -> 1.33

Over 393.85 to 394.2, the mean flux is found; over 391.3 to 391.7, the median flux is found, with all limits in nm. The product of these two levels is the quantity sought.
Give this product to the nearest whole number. 262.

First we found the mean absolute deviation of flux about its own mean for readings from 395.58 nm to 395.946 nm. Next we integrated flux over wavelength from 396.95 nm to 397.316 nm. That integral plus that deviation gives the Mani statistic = 3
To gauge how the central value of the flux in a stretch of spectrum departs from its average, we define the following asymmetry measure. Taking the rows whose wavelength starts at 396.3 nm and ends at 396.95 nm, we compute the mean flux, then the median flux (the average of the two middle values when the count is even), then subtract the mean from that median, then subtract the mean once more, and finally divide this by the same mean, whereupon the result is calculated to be -0.83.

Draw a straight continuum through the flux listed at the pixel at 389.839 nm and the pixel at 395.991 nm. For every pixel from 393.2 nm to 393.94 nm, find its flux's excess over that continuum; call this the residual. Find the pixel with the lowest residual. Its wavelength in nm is 393.446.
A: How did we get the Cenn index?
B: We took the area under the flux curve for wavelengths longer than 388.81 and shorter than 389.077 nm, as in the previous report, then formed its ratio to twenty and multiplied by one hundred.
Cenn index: 13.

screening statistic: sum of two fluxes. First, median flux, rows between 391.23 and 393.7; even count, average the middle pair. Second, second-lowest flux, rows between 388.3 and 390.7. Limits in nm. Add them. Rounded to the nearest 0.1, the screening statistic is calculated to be 25.1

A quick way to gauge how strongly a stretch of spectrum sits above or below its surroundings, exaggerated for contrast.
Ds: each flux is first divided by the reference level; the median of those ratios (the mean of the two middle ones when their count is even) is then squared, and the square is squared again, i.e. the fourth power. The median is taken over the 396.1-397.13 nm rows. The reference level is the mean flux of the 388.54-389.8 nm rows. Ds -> 1.1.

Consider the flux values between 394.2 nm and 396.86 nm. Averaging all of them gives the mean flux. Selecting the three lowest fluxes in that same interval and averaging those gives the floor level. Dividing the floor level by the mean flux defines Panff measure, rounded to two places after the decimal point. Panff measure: 0.68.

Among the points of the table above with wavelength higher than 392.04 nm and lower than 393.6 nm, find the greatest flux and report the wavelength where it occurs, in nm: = 392.722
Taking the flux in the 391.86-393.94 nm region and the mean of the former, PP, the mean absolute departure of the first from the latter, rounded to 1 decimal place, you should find 3.6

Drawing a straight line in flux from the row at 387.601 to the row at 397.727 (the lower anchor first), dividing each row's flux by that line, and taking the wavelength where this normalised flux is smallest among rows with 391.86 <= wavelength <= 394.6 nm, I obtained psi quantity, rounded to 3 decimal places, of 393.446 nm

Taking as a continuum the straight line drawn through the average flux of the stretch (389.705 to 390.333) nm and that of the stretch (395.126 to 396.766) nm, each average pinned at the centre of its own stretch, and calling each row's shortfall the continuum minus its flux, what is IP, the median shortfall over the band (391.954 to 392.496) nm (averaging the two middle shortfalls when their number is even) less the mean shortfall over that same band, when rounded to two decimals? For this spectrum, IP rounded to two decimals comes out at 0.00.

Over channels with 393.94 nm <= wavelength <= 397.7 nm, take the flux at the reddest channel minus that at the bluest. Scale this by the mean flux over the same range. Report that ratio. -0.02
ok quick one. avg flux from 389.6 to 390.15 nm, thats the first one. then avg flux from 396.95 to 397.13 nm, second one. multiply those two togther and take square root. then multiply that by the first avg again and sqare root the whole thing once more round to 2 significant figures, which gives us 11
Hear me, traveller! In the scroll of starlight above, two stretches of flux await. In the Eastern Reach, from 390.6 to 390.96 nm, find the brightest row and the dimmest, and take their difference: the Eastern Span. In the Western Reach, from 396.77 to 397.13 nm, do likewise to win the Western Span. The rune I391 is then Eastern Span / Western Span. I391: 0.37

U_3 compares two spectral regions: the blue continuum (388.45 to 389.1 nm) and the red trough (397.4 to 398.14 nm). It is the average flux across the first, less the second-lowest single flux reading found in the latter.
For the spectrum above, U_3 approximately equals -2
